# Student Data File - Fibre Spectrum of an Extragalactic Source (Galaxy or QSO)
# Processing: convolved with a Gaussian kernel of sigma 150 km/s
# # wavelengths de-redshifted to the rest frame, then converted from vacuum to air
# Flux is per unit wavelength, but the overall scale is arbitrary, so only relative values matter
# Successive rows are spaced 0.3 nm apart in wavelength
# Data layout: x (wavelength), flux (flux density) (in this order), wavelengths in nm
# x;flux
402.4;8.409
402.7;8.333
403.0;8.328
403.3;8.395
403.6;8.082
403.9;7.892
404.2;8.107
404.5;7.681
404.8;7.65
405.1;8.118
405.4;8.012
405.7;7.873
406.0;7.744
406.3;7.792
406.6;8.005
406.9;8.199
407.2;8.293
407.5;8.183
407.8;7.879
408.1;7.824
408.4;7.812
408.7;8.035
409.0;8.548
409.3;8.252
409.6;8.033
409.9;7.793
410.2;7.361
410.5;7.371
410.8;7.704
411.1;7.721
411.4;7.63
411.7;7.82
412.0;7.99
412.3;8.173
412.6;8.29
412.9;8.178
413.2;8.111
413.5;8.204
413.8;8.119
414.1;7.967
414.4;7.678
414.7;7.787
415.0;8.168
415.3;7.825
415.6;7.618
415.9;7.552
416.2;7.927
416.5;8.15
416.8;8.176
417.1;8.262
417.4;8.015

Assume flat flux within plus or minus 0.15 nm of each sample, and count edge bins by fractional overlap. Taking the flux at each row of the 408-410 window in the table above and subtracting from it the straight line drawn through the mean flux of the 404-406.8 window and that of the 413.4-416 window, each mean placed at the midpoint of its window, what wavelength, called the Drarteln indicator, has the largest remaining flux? 409.0 nm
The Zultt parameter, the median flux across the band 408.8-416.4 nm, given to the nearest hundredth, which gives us 7.93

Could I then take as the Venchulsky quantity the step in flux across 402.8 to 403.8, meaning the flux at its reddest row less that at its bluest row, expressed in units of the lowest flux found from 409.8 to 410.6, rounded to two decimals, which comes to -0.03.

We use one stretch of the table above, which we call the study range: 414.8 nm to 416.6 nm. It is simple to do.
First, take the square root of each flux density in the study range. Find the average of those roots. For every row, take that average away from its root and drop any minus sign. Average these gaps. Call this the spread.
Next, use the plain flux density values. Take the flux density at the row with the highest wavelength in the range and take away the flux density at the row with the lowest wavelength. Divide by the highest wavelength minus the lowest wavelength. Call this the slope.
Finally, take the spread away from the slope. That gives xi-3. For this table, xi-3 0.0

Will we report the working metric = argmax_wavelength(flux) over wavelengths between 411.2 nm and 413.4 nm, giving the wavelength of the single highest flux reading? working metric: 412.6 nm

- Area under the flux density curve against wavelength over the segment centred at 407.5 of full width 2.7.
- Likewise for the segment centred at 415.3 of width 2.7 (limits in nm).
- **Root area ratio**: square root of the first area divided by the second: 1.010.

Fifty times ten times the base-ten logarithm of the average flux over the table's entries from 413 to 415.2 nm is 452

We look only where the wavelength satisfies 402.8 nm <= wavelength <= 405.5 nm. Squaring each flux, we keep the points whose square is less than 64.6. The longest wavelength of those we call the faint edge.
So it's 405.4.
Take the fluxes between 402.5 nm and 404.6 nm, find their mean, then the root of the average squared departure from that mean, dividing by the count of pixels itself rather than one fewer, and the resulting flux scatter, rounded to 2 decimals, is 0.24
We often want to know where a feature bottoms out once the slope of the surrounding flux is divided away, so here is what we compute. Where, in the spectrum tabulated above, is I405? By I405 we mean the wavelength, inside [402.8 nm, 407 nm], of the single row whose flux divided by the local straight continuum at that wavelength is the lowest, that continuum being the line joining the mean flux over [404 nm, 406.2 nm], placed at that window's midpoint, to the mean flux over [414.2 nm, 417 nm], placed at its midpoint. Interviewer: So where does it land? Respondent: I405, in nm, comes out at 404.8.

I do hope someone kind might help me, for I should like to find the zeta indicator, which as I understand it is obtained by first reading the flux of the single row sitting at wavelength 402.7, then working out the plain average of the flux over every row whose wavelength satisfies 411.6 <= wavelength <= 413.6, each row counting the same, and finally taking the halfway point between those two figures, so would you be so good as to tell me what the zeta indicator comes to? 8.22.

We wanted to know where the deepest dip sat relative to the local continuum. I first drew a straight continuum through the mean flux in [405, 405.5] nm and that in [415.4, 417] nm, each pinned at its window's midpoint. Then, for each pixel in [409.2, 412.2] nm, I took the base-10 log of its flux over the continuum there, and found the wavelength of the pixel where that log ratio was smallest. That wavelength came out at 410.2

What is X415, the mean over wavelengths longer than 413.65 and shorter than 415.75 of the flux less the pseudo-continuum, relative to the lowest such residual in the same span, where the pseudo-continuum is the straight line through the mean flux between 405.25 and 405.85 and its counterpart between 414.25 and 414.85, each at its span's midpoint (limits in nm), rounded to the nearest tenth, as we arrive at -1.7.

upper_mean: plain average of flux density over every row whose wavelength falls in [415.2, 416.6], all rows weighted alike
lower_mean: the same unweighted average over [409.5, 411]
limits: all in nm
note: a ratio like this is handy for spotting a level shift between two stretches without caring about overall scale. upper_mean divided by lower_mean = 1.021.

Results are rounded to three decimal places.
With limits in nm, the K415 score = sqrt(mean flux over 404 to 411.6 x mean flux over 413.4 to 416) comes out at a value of 7.892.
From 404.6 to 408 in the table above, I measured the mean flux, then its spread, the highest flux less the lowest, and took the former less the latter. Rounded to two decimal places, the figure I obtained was 7.33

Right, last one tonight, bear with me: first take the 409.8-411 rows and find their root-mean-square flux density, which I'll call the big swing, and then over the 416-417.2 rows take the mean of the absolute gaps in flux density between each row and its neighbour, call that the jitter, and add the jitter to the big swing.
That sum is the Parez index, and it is 7.7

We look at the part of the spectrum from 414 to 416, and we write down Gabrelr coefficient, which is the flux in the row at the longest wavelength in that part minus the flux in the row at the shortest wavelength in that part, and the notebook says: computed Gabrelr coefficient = -0.4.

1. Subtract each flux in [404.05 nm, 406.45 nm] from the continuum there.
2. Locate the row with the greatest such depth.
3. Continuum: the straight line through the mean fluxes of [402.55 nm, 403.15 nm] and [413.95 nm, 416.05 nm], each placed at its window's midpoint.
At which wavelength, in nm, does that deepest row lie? 404.8 nm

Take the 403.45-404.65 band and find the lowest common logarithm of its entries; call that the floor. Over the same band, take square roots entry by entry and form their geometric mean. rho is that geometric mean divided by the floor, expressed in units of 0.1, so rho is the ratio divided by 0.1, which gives 31.8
